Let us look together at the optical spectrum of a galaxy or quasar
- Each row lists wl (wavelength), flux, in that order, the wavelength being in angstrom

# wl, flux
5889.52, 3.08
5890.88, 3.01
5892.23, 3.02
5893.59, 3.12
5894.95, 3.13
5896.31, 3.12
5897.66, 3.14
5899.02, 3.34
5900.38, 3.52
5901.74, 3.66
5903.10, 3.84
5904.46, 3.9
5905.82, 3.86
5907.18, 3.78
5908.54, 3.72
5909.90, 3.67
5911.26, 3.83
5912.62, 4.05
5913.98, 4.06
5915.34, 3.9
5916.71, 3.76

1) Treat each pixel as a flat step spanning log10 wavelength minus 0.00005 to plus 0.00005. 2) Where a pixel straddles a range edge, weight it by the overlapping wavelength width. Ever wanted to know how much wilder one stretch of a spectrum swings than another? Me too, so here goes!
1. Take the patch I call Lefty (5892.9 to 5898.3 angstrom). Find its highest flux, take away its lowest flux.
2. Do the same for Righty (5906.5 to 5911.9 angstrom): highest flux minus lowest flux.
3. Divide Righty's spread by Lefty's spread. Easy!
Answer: 8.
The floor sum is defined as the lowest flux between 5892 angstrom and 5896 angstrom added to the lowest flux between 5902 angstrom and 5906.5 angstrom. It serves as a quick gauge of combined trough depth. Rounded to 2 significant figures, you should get 6.9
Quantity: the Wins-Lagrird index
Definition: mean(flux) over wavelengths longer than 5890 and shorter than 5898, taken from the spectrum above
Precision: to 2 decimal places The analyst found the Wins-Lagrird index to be 3.09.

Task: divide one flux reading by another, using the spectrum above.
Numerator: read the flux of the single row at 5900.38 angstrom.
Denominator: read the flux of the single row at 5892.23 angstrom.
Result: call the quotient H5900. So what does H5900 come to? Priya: 1.17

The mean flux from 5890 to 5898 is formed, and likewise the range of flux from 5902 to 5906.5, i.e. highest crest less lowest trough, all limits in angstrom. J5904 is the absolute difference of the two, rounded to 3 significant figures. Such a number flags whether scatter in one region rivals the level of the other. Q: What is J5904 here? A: 3.03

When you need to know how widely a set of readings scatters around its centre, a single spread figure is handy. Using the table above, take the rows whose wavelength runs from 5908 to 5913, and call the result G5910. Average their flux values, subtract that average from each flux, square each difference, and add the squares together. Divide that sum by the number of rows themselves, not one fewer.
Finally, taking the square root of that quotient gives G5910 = 0.15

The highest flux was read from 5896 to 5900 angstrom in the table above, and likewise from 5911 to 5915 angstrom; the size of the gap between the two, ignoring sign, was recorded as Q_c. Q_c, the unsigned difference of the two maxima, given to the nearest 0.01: 0.72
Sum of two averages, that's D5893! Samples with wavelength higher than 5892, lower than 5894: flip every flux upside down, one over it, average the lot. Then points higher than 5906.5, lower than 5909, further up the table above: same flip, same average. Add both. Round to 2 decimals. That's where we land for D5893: 0.59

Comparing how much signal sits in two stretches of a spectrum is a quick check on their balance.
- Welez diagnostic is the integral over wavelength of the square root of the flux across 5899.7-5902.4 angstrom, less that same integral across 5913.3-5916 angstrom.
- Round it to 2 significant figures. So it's -0.28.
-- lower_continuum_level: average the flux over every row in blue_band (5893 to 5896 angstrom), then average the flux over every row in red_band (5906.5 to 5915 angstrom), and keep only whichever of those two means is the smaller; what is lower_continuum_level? 3.12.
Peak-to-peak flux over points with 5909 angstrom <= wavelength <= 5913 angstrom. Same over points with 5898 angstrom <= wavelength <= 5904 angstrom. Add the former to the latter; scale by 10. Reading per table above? 9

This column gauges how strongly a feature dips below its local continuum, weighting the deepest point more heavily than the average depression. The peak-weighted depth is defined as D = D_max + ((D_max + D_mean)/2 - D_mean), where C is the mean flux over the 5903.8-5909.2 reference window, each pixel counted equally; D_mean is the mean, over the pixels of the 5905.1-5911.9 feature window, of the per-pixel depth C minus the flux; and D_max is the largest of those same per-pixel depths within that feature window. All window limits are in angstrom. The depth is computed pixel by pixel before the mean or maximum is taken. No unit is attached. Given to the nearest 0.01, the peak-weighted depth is 0.20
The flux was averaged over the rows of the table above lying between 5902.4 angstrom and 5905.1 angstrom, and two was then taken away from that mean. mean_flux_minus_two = 1.87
